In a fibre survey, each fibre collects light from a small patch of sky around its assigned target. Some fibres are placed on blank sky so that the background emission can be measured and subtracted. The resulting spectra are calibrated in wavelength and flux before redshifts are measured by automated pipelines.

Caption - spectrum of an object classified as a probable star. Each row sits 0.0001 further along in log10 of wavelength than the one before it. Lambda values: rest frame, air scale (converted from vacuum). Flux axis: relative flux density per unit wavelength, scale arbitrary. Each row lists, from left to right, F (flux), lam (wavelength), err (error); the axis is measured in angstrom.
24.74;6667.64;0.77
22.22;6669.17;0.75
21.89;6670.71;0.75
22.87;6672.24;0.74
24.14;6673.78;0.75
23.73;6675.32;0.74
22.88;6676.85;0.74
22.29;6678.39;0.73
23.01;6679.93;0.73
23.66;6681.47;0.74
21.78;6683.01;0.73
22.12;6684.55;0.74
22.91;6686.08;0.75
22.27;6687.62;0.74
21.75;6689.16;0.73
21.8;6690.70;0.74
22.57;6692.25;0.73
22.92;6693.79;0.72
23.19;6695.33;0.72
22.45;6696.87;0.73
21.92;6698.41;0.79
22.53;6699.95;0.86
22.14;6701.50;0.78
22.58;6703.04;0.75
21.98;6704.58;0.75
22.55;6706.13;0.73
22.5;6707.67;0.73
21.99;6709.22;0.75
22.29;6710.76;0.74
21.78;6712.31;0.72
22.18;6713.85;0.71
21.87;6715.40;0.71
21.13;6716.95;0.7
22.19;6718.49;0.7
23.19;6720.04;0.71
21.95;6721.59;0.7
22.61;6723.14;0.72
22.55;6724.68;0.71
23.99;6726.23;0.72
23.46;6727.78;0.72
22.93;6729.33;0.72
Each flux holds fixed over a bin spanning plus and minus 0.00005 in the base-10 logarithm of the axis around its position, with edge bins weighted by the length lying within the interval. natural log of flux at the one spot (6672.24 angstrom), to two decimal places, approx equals 3.13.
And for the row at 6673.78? 3.18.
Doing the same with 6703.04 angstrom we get 3.12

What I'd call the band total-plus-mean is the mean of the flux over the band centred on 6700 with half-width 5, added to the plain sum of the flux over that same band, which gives 179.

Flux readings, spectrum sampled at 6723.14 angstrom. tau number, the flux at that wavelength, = 22.61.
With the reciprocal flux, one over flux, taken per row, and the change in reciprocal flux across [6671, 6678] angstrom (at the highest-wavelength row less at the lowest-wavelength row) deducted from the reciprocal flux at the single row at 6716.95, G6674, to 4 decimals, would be 0.0473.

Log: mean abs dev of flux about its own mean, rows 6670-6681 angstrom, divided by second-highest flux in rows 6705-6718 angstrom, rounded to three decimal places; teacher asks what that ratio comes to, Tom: 0.025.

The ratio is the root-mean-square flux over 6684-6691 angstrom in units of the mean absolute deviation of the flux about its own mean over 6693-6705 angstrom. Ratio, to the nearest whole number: 65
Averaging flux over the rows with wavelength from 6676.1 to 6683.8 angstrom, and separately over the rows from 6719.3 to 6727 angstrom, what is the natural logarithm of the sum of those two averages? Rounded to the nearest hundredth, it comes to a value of 3.82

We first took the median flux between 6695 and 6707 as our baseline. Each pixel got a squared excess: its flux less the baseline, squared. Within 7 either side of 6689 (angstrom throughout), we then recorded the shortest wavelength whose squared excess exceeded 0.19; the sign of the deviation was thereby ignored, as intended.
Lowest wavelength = 6683.01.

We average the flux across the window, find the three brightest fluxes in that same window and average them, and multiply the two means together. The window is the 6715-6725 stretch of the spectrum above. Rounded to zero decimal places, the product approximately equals 506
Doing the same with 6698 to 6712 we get 502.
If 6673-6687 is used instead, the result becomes 547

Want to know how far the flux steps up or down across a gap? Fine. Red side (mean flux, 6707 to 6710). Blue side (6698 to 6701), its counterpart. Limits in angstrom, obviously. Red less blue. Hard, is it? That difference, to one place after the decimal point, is 0.0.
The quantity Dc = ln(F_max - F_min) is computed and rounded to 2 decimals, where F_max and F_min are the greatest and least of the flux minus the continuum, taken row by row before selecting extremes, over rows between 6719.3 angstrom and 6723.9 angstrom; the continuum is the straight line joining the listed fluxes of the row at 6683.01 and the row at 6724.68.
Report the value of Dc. 0.24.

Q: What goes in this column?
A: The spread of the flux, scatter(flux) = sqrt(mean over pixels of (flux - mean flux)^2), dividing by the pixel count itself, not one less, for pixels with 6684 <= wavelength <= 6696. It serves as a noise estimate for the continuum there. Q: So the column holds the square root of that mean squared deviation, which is 0.51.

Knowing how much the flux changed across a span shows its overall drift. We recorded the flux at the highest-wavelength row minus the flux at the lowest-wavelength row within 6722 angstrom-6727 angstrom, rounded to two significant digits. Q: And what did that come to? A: 1.4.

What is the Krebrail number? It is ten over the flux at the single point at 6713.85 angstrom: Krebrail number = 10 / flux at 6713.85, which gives 0.451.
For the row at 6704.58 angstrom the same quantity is 0.455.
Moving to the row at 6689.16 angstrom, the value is 0.460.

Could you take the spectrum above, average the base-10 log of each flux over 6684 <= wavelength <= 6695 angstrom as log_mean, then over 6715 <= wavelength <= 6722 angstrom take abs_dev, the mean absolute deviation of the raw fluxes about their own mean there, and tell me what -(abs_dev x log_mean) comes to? -0.67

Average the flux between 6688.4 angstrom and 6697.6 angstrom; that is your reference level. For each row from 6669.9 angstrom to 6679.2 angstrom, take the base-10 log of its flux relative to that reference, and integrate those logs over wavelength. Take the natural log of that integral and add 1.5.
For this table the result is -0.9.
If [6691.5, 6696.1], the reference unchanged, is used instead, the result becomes -1.7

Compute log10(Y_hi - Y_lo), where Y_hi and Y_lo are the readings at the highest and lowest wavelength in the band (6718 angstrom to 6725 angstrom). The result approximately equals -0.44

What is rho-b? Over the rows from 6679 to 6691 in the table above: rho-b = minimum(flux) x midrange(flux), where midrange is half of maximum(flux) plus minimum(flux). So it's 494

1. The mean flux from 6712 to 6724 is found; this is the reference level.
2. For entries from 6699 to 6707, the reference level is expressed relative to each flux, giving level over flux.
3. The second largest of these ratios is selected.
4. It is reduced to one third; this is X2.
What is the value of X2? 0.333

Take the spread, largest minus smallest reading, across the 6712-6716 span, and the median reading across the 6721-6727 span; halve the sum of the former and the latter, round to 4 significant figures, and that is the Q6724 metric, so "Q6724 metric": 11.49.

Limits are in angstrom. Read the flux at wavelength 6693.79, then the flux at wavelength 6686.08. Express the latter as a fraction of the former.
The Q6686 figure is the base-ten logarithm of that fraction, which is 0.00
